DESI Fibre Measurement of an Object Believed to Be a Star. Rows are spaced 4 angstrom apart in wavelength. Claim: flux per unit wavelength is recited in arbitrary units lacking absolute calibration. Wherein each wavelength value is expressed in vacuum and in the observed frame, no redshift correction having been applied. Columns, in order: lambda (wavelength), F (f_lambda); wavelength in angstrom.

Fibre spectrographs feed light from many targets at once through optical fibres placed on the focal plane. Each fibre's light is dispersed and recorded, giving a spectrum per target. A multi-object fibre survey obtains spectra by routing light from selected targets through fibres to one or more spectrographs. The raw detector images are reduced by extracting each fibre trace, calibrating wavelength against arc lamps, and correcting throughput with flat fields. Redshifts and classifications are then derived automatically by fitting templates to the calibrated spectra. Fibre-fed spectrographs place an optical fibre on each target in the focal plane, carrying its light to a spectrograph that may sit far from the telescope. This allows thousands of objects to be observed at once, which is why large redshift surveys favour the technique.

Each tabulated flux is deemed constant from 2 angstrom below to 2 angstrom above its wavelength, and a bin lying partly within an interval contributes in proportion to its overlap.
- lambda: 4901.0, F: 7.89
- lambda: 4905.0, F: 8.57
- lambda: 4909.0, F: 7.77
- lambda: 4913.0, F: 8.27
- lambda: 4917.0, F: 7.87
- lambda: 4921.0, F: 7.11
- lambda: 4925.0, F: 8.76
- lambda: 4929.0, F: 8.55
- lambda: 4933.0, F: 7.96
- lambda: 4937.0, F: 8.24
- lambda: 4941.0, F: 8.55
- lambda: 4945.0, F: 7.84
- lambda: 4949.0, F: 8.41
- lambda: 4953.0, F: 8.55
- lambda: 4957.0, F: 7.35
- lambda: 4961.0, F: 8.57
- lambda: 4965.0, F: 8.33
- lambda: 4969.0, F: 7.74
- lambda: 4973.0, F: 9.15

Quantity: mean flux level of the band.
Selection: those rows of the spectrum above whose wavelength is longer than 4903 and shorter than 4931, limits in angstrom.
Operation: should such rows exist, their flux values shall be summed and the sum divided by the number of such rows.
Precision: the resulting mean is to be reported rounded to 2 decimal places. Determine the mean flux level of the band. 8.13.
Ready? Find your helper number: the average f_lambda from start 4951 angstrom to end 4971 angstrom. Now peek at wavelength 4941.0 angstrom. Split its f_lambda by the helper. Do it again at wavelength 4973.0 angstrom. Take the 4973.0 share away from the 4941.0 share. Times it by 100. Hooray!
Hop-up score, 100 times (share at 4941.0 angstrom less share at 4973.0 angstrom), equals -7.4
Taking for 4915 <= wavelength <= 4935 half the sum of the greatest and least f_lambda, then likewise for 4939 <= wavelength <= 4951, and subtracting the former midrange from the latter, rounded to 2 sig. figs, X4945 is 0.26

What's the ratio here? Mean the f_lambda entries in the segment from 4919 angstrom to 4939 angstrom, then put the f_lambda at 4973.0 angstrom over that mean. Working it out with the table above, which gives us 1.13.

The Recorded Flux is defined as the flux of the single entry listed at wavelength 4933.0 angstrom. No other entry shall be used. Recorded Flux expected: 7.96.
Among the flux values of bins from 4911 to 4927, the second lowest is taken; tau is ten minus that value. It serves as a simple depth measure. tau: 2.13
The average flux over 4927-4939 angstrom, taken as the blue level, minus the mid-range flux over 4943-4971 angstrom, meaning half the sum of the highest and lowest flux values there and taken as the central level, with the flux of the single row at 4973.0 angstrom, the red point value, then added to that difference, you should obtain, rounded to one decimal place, 9.4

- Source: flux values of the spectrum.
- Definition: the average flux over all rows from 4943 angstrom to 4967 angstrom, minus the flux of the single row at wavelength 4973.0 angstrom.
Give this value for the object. -1.0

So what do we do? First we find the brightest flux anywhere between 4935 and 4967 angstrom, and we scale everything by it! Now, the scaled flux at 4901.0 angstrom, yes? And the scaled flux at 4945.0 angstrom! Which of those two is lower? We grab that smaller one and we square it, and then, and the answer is 0.84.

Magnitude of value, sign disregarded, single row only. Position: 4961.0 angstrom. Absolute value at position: 8.6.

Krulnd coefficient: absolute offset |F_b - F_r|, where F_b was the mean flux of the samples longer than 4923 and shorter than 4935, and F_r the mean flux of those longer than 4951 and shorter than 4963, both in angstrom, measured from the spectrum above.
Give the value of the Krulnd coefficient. 0.27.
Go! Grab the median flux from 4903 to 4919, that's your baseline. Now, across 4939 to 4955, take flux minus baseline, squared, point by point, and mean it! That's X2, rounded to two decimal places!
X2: 0.16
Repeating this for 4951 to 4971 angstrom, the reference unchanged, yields 0.24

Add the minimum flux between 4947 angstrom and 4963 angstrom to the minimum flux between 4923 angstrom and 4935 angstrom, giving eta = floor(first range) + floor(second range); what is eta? 15.3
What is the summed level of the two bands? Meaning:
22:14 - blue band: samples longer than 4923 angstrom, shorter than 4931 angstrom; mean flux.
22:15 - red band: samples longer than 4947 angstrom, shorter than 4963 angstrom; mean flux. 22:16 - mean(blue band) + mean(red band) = 16.9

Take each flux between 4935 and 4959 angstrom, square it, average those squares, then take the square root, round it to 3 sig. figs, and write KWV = 8.17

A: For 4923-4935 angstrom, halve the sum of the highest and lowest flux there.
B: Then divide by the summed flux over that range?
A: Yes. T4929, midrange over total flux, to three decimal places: 0.331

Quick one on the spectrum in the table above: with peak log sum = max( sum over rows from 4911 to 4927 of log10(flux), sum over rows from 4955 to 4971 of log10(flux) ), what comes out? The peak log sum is 3.61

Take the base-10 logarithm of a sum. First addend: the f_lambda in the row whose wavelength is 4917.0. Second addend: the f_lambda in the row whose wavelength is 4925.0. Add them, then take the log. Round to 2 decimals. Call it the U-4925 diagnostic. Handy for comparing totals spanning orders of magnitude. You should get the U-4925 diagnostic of 1.22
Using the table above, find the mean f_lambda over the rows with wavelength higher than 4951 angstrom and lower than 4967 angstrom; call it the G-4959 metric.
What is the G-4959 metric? 8.20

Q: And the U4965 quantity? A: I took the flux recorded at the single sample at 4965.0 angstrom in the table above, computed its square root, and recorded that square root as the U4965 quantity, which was 2.89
